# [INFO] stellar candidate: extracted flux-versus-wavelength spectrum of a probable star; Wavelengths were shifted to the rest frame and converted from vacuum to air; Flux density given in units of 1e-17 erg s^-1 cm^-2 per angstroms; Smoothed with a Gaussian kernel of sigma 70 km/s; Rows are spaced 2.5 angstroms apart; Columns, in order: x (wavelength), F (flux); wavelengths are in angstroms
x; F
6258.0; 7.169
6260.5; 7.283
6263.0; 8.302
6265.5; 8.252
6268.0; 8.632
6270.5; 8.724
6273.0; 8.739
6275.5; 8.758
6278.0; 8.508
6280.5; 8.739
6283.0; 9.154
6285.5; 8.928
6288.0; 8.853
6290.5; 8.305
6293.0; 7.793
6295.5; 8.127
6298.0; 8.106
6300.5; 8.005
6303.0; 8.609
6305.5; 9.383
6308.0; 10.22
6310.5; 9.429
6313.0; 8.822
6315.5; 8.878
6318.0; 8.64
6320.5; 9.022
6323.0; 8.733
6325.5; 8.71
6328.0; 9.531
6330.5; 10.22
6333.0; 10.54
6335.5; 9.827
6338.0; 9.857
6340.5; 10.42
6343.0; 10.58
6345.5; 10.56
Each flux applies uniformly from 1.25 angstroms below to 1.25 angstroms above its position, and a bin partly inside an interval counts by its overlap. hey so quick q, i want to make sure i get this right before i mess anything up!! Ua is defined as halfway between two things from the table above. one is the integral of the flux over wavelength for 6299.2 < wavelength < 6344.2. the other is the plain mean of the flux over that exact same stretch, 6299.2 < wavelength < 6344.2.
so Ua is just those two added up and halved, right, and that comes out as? 216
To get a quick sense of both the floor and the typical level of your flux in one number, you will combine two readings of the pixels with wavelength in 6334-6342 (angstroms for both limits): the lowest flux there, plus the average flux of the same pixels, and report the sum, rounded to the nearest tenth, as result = 19.9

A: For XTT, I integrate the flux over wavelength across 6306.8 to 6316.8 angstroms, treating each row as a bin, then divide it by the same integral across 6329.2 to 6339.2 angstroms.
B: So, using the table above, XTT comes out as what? 0.92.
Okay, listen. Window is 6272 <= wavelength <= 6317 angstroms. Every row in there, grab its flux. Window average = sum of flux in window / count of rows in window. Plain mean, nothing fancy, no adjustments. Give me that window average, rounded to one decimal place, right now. 8.7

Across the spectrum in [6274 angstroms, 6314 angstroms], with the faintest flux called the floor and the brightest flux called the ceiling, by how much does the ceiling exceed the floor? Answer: 2.4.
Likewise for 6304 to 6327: 1.6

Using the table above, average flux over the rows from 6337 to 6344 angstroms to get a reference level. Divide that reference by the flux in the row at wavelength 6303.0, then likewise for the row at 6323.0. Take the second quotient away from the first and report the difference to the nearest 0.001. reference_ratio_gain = 0.017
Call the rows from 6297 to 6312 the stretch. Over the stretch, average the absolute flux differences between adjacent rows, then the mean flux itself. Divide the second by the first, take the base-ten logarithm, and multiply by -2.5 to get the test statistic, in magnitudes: -2.90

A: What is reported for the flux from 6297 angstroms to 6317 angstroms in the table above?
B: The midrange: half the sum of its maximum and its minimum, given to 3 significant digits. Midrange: 9.11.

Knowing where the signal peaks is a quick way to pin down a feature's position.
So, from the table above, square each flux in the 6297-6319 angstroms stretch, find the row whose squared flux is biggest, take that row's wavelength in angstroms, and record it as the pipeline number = 6308.0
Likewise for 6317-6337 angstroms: 6333.0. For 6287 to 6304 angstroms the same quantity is 6288.0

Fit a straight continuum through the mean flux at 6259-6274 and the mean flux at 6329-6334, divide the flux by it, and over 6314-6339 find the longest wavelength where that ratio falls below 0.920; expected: 6325.5 angstroms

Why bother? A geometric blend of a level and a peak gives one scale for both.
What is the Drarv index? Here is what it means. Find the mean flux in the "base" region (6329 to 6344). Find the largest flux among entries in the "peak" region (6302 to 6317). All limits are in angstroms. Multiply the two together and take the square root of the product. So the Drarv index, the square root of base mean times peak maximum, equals 10.2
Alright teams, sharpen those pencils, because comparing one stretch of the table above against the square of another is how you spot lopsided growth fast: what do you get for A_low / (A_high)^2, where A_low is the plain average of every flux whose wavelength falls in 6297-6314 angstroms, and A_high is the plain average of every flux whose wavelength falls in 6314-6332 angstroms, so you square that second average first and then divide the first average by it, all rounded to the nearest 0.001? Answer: 0.108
